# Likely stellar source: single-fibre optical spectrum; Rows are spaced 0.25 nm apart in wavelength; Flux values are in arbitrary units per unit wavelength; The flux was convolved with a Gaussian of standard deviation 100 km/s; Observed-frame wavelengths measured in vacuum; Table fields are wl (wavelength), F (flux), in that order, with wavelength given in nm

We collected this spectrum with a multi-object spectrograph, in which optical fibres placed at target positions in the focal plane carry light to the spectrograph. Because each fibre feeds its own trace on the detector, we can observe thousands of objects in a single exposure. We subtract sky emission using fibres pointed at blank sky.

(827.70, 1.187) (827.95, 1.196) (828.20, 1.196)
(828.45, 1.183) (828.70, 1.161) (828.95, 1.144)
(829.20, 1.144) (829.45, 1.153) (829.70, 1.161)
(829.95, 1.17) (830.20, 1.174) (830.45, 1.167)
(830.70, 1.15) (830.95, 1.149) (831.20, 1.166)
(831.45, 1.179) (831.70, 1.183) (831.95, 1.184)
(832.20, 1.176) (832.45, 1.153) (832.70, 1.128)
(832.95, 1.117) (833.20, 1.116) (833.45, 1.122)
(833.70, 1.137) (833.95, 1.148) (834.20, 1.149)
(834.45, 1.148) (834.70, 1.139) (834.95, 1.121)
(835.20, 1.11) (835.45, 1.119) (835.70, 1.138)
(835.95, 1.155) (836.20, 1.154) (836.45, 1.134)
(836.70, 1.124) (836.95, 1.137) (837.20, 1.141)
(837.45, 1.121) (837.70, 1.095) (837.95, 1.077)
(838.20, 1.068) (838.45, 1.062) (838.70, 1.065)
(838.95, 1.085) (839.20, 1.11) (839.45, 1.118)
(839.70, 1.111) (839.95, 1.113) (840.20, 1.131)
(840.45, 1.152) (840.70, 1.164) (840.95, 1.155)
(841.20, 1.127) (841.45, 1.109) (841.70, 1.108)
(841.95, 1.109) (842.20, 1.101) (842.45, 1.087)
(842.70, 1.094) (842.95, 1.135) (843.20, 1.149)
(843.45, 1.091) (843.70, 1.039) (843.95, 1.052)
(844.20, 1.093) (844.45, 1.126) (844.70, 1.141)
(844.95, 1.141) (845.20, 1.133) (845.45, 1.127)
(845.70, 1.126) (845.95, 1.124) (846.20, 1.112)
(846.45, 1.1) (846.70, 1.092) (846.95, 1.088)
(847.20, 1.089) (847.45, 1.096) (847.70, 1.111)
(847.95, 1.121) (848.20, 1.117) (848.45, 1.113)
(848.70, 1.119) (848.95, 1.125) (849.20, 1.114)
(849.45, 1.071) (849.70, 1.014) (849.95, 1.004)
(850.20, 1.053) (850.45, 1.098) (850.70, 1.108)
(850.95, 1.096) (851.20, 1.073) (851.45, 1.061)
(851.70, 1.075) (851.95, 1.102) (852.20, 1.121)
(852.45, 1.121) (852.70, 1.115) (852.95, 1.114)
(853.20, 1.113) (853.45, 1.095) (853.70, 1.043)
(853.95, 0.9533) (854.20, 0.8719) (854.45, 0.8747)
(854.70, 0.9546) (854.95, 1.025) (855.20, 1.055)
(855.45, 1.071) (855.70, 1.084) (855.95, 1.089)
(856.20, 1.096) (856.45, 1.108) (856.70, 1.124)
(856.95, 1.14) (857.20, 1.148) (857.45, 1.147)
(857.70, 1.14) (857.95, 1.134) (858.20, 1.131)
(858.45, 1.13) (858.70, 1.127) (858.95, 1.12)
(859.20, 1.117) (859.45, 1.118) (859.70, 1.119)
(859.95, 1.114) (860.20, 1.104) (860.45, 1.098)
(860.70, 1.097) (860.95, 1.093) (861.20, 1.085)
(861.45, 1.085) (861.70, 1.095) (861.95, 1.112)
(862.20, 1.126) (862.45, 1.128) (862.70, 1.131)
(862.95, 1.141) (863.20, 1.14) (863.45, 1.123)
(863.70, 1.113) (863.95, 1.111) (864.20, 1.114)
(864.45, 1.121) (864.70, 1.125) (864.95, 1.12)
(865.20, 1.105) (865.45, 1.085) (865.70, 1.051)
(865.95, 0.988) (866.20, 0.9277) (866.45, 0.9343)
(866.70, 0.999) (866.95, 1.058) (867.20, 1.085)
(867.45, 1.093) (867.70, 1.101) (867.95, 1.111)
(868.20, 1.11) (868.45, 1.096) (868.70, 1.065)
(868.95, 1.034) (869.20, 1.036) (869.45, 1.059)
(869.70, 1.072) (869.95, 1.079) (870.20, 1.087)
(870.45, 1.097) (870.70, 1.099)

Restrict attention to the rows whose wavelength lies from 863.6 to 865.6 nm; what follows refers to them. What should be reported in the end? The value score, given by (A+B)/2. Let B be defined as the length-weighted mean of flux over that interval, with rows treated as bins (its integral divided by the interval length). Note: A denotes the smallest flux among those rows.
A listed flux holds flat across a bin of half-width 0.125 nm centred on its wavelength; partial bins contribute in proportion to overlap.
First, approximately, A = 1.085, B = 1.11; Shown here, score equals 1.10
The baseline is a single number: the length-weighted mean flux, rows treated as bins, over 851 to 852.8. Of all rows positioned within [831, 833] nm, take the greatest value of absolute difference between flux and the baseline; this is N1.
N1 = 0.09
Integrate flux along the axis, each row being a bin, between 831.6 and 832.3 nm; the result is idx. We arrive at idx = 0.8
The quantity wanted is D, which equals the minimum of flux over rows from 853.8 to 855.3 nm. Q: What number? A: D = 0.8719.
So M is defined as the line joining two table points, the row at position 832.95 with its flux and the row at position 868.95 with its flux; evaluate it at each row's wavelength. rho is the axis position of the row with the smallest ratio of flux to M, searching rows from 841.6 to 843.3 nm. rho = 842.45 nm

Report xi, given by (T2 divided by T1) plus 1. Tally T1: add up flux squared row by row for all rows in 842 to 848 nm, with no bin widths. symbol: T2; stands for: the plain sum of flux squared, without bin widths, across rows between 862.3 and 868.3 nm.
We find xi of 1.96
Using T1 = 29.43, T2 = 28.3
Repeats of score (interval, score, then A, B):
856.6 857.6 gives 1.13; 1.124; 1.14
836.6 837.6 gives 1.13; 1.121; 1.13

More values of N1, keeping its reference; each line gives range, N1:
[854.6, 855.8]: 0.14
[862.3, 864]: 0.05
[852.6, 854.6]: 0.22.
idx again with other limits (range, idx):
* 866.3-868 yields 1.8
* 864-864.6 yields 0.7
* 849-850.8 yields 1.9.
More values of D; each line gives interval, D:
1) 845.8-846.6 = 1.1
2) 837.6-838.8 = 1.062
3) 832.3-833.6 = 1.116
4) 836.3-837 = 1.124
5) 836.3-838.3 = 1.068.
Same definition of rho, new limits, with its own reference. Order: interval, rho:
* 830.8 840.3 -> 838.45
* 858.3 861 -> 860.95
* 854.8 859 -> 854.95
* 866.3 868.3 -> 866.45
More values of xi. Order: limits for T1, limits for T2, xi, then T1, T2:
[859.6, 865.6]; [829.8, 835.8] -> 2.07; 29.68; 31.6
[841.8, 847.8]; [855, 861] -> 2.01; 29.40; 29.7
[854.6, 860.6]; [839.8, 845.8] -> 2.02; 29.29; 30.0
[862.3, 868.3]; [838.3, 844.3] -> 2.04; 28.29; 29.4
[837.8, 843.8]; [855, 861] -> 2.01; 29.42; 29.7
